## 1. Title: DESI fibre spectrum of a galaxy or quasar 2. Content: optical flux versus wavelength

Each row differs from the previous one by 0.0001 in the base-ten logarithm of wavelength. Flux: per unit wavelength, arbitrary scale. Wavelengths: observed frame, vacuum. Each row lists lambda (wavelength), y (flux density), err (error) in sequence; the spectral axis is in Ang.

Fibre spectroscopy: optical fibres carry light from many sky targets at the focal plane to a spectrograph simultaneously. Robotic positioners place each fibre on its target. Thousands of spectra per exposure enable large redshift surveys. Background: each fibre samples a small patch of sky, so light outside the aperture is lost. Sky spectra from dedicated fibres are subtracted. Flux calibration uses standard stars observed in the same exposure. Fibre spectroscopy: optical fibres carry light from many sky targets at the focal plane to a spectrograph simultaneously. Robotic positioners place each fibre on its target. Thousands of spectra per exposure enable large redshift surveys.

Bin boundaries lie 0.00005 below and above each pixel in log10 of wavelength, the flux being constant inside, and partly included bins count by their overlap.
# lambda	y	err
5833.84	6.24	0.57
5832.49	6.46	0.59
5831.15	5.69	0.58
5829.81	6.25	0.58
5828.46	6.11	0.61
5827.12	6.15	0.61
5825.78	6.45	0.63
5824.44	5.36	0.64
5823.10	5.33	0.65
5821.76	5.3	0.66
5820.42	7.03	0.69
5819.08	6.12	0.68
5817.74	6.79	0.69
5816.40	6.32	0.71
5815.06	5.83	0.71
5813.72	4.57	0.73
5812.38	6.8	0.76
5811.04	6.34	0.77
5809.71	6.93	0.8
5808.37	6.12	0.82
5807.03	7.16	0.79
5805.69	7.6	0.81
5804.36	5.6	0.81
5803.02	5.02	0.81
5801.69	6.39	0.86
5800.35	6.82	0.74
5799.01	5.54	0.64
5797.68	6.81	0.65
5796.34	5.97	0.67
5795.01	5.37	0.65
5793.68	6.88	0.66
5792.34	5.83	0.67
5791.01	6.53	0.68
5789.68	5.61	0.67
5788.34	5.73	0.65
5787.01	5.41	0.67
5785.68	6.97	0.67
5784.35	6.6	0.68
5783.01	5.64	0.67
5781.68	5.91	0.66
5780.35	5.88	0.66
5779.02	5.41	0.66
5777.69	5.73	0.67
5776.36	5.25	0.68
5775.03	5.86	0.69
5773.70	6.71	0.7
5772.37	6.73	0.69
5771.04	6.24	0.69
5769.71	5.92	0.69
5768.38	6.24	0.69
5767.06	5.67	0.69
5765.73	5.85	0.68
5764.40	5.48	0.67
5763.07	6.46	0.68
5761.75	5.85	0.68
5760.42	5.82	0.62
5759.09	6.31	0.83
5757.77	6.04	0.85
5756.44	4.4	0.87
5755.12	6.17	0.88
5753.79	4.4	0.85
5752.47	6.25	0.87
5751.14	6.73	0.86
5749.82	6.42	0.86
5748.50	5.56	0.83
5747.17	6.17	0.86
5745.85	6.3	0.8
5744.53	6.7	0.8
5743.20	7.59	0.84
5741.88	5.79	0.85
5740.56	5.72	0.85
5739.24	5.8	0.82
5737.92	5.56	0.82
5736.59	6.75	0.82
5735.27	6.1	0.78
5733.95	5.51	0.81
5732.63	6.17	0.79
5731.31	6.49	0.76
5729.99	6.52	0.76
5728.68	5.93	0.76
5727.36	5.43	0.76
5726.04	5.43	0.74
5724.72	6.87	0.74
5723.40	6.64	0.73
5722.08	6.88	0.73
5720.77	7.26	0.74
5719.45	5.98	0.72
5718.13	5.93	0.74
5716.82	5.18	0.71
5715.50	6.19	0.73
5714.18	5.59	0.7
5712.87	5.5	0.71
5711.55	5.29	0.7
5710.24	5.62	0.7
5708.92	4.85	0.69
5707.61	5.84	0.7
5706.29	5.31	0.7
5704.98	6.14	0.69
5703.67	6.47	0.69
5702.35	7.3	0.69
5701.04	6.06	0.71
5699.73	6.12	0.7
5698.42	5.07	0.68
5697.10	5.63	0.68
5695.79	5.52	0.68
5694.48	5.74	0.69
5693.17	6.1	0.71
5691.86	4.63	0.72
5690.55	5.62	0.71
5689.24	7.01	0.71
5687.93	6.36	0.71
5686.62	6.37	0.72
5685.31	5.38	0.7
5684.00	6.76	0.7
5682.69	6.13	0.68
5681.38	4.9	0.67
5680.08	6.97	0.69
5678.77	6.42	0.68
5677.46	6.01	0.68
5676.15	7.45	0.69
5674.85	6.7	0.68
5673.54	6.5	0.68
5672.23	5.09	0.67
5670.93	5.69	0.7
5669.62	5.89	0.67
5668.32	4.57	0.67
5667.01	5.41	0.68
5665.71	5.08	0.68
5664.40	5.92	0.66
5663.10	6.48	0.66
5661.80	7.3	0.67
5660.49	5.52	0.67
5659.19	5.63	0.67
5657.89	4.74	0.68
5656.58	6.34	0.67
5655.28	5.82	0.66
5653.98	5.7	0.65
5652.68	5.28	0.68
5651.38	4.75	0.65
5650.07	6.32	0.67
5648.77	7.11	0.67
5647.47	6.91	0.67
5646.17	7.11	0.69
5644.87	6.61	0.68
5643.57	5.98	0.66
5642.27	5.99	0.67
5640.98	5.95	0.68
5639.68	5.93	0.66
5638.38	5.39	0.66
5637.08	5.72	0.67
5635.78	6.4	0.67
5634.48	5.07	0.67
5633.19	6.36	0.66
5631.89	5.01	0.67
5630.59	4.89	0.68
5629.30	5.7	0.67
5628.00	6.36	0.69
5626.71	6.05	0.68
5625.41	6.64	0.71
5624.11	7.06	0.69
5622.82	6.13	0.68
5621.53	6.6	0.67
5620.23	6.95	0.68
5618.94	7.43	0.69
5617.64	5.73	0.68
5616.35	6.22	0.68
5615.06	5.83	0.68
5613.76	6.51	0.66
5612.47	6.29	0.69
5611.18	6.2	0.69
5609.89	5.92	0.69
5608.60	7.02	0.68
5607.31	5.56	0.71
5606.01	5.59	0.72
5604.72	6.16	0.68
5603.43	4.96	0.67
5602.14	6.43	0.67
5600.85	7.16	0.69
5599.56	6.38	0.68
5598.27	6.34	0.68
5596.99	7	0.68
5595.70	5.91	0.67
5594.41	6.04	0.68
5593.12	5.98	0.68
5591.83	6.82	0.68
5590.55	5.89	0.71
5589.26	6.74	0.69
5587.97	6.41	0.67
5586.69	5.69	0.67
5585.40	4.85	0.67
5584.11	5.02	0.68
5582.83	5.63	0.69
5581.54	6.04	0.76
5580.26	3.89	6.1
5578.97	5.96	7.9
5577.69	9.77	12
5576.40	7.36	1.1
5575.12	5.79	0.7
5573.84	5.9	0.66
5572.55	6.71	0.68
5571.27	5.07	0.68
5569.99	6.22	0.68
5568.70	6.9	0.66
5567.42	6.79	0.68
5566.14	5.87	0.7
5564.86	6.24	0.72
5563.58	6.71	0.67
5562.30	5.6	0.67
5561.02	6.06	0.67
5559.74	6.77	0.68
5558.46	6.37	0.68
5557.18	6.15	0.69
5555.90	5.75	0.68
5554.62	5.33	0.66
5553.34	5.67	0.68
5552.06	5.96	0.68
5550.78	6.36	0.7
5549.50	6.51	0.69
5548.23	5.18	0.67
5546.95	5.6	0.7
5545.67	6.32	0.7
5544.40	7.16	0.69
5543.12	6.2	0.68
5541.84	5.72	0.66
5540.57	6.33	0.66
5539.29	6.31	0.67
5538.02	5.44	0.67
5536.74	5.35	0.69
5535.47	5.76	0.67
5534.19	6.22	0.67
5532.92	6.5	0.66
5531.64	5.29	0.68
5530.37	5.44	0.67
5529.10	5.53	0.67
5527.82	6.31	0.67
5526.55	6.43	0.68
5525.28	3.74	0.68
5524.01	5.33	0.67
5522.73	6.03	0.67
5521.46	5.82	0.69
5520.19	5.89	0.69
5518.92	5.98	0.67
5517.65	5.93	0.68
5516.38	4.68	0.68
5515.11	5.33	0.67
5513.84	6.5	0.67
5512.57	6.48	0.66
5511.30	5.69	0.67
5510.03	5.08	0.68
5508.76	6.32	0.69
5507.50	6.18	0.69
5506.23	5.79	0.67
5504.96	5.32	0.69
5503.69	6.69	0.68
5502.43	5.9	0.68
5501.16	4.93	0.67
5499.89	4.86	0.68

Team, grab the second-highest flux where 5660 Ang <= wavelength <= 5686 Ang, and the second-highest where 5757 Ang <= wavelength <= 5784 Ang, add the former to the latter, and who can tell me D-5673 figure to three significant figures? 14.0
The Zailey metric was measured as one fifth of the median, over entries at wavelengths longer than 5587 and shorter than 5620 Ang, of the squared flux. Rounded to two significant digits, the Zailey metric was 7.7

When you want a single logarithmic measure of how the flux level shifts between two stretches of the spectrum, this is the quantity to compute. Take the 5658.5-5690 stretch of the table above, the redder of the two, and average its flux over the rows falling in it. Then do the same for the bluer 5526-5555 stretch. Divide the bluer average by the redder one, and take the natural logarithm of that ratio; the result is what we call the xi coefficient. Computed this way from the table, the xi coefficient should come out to -0.018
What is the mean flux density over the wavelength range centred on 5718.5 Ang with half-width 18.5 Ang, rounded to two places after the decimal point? 6.04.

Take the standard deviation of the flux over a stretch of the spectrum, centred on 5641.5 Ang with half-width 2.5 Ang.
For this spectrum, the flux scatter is 0.0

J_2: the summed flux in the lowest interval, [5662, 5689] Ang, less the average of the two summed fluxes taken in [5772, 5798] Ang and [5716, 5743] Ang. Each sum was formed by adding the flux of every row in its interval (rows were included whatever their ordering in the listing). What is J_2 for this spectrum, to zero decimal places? -1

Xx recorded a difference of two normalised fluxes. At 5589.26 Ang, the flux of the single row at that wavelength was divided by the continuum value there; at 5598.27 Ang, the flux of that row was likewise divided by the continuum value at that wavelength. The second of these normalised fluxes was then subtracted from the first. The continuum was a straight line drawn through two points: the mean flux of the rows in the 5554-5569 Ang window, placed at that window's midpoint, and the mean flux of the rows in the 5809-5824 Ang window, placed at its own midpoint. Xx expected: 0.064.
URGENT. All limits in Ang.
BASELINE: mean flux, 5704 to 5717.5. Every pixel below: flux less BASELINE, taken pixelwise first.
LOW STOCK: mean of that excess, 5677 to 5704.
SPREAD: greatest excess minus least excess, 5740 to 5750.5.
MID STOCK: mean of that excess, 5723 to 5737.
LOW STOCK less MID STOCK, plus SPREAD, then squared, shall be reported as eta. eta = 3.6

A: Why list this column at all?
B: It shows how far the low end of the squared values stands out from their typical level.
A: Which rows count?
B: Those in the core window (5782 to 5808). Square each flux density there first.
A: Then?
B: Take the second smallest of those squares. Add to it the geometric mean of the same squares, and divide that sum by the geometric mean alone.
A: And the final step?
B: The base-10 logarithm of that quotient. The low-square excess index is 0.247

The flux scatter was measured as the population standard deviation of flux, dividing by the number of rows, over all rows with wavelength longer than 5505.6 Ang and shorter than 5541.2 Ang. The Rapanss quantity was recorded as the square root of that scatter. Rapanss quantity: 0.78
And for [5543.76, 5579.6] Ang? 0.94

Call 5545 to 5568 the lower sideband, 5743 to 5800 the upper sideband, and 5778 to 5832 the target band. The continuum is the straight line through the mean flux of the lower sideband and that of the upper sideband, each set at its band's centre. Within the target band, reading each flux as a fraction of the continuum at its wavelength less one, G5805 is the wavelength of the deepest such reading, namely 5813.72 Ang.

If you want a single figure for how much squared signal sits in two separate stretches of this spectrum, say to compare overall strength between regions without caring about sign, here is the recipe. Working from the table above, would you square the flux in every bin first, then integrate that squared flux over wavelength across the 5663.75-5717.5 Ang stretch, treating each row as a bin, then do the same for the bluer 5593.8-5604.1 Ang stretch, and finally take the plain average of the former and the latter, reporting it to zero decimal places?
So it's 1142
